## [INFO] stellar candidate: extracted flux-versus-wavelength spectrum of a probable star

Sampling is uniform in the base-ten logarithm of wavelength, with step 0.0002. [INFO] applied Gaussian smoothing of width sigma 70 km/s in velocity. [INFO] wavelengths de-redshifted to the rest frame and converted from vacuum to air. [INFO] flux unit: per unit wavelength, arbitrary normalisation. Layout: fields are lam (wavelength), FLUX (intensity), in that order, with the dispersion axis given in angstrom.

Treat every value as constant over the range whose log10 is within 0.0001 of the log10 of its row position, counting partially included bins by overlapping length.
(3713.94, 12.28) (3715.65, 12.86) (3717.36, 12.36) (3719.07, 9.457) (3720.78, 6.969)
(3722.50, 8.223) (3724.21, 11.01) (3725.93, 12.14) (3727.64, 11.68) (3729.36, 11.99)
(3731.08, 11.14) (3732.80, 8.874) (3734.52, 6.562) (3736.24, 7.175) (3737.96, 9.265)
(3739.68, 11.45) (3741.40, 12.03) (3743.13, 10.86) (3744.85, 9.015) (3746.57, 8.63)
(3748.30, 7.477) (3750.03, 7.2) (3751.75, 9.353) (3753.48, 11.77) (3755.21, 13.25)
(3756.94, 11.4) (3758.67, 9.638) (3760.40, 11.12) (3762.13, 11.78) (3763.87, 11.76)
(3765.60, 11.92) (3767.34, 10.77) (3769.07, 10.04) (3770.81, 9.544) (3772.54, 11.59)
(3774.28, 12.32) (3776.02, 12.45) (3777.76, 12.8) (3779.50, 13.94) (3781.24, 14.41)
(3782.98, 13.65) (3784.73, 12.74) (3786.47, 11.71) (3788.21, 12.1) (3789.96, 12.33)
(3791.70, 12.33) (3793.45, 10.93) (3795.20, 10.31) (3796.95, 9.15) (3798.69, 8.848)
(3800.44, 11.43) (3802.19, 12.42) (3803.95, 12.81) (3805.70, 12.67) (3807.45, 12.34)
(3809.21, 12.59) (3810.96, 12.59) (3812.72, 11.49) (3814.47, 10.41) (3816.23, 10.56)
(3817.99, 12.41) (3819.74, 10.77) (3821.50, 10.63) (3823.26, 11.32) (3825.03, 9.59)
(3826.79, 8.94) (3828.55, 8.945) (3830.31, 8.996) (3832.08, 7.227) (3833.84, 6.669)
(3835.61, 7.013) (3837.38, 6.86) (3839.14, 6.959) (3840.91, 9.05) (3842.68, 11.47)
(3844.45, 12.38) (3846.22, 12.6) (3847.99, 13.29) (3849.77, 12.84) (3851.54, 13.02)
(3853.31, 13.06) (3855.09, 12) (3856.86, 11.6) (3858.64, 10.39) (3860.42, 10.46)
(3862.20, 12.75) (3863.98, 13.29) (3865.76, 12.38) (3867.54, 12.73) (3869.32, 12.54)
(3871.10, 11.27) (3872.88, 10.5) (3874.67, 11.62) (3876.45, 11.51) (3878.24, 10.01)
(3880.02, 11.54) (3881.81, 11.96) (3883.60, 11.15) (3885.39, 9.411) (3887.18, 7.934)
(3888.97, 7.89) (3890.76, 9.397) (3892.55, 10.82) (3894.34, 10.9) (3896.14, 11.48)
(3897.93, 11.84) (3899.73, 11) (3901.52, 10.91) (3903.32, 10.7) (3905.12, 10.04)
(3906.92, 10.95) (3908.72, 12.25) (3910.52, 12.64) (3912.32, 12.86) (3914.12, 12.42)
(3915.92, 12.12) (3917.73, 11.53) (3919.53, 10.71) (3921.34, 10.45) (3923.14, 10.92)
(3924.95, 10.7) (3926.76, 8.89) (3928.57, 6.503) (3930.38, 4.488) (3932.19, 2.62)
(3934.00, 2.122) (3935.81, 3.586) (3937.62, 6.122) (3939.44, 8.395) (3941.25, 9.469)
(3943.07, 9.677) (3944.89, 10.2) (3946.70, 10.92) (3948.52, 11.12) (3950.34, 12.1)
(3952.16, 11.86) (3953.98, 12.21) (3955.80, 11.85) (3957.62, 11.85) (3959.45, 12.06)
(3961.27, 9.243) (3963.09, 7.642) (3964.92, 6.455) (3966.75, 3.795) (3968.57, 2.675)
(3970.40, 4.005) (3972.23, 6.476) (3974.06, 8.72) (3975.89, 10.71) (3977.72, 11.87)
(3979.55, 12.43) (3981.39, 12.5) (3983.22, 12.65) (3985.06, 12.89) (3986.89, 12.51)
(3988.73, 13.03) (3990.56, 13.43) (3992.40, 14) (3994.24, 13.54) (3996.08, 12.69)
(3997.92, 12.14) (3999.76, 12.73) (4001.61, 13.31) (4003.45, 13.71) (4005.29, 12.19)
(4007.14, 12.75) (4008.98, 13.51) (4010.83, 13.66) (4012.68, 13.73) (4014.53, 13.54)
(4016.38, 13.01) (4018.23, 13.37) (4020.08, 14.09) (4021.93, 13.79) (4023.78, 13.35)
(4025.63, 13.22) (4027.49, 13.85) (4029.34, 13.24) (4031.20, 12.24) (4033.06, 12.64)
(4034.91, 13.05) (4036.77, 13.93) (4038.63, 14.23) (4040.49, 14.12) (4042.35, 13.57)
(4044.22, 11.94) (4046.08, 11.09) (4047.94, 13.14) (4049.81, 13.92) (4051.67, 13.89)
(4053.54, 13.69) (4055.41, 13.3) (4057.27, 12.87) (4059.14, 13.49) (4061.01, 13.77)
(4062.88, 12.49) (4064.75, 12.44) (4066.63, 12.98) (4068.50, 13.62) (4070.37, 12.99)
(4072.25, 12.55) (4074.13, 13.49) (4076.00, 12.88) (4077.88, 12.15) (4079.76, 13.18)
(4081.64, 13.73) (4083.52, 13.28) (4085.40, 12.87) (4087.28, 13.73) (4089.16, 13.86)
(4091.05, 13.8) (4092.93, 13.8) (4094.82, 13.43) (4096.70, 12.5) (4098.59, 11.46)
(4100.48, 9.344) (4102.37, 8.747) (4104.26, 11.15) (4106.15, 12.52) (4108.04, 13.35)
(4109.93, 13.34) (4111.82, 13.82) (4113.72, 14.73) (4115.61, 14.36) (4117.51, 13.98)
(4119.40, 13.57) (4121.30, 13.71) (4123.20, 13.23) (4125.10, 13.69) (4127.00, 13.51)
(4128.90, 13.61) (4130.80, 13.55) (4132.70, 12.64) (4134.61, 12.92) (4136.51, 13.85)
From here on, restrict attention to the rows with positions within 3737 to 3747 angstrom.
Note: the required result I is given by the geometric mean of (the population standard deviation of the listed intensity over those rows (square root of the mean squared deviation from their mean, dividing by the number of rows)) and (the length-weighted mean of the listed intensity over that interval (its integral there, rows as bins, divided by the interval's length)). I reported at 3.6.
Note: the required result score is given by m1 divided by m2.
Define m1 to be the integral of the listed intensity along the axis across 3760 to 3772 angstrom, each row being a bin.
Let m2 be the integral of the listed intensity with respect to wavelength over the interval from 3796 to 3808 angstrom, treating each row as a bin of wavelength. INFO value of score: 1.0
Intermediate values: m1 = 132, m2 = 136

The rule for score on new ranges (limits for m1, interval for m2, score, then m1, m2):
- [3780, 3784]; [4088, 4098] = 0.4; 56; 134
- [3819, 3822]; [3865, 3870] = 0.5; 32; 63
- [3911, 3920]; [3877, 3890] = 0.8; 108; 130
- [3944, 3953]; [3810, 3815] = 1.7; 101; 58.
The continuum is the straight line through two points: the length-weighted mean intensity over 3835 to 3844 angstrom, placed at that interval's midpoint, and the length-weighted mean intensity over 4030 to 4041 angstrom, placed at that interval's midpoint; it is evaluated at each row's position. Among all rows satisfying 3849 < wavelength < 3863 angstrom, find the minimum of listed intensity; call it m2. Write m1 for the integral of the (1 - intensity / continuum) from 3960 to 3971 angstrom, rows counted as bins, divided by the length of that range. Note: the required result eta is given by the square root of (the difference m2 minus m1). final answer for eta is 3.15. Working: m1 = 0.49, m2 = 10.39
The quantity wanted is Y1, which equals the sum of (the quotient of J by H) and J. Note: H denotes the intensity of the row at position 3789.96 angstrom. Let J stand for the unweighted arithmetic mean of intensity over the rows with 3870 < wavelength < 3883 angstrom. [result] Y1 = 12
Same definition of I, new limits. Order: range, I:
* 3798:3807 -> 4.2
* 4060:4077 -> 2.5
